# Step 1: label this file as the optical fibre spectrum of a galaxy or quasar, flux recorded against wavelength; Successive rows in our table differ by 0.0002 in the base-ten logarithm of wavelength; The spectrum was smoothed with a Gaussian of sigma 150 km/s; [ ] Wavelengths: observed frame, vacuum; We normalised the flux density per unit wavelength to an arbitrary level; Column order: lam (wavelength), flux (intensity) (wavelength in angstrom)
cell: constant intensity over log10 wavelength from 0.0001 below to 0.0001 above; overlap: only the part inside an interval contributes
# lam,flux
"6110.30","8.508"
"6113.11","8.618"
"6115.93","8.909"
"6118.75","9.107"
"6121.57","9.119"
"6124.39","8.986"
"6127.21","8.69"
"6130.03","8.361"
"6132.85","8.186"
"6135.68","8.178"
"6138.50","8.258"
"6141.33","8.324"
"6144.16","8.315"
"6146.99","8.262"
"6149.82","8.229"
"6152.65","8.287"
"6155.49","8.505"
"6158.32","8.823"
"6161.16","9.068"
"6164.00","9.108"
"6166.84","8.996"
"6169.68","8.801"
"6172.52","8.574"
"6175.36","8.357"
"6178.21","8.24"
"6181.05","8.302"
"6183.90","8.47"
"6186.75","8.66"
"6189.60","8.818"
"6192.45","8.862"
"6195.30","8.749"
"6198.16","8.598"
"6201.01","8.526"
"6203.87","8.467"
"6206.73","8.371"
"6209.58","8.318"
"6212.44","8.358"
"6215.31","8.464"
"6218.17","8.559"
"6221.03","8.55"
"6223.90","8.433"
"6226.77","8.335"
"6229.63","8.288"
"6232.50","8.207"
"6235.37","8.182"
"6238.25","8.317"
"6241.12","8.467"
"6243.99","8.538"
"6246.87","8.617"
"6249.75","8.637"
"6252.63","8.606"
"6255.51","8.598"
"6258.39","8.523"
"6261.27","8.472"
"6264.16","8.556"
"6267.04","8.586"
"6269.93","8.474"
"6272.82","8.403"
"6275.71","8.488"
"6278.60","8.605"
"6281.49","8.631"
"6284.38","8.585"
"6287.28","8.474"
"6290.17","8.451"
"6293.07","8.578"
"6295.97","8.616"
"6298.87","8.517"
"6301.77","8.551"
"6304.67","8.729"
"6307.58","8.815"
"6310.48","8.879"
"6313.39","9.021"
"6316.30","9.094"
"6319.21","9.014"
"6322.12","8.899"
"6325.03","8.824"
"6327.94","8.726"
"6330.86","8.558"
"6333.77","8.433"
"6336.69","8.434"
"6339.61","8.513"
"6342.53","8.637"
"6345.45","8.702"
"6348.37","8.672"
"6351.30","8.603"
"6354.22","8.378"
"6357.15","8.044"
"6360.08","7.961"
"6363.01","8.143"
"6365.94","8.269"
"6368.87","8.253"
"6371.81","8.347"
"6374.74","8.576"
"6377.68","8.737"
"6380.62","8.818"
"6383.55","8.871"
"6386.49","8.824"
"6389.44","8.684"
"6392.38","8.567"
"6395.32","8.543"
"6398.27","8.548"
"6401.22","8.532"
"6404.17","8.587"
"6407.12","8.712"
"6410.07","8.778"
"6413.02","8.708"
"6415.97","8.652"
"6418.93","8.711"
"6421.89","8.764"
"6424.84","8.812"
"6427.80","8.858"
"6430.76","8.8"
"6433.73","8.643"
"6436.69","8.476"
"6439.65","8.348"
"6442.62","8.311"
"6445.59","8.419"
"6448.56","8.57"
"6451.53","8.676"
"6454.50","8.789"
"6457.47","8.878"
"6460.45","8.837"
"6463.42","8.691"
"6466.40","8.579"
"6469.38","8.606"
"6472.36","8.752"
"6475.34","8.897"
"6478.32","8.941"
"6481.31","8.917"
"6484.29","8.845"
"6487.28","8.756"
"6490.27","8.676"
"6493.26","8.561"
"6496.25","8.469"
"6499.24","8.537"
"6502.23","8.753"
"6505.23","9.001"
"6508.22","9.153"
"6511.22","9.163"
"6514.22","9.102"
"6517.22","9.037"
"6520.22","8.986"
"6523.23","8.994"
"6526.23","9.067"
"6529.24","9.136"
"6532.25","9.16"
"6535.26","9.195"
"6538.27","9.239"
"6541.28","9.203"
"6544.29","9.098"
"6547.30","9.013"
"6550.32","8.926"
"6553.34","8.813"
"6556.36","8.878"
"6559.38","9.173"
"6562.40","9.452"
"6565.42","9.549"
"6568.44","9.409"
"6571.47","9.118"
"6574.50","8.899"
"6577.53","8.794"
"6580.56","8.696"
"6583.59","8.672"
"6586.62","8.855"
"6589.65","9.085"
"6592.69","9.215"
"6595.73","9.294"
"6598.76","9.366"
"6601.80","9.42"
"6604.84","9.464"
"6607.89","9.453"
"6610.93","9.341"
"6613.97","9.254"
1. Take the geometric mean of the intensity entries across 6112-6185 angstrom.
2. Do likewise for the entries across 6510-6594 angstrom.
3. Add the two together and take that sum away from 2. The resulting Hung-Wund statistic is -15.6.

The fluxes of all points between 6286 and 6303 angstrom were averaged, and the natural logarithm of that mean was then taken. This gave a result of 2.144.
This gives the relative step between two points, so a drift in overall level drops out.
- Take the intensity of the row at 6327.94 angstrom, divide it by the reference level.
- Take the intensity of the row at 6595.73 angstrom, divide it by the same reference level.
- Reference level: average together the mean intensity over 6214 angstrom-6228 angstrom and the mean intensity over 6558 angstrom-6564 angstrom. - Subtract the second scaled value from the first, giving -0.06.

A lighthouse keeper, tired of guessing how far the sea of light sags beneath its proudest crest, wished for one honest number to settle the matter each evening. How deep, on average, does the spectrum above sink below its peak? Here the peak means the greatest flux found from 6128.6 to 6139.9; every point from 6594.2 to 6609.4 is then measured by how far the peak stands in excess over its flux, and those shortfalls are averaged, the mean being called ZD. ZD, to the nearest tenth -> -1.0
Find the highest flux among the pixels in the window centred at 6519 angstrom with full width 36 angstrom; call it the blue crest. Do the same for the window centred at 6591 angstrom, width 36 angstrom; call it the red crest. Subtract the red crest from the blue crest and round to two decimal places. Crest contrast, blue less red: -0.27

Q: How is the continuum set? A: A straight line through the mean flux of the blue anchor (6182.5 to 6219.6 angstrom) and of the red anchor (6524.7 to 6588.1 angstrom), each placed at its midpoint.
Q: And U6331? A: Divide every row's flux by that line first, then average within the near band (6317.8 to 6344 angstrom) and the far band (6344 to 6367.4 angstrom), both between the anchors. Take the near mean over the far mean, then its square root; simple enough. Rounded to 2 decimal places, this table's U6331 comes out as 1.02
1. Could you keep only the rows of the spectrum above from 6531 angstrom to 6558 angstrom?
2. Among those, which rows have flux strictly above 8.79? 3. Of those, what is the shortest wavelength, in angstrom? 6532.25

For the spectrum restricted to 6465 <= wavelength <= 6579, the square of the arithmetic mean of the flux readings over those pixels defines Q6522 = 80.5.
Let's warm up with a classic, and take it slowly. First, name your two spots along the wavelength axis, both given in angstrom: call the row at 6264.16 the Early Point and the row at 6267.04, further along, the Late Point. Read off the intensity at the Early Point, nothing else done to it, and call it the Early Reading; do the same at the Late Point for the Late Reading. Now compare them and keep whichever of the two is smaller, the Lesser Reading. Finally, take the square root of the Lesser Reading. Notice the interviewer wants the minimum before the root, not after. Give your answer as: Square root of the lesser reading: 2.93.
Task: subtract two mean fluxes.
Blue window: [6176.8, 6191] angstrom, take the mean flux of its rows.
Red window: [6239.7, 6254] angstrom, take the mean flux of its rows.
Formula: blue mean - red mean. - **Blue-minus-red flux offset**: -0.1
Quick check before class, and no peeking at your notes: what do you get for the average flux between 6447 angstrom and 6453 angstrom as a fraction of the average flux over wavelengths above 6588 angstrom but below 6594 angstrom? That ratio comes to 0.94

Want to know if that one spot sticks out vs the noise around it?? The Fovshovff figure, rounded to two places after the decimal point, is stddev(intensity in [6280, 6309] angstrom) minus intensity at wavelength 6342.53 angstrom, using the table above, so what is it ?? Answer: -8.53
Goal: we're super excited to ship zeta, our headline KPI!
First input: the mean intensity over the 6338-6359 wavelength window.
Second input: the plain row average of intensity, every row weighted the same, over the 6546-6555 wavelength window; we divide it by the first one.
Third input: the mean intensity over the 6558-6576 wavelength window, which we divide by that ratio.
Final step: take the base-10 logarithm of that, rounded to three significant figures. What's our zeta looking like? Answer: 0.946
